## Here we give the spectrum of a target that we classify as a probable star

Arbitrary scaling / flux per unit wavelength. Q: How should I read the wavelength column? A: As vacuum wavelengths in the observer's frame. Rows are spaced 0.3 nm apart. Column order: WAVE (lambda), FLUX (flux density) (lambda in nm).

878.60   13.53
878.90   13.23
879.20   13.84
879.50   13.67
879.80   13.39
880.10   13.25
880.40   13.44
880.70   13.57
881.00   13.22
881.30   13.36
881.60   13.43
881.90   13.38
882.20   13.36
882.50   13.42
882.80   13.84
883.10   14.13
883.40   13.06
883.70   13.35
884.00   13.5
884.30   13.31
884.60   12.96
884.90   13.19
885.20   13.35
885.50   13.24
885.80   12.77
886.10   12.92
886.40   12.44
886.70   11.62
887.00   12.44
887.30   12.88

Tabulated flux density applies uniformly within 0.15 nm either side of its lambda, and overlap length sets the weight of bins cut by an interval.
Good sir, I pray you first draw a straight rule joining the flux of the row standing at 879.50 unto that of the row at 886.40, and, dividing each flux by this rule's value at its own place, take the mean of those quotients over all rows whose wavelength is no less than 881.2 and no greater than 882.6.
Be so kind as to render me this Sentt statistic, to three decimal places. 1.011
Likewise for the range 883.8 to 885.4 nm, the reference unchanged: 1.039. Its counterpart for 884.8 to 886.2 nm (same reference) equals 1.039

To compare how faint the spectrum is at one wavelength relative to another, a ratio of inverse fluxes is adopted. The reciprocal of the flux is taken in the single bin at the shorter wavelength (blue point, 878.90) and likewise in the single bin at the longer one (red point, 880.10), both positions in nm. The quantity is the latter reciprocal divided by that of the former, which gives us 1.00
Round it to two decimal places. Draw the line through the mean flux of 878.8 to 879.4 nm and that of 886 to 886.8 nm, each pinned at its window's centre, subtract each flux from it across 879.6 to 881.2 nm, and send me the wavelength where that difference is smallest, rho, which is 880.70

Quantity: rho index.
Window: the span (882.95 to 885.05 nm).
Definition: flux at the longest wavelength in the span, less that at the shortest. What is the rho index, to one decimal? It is -0.9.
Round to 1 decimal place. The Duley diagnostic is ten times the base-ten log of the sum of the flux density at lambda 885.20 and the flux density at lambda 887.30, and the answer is 14.2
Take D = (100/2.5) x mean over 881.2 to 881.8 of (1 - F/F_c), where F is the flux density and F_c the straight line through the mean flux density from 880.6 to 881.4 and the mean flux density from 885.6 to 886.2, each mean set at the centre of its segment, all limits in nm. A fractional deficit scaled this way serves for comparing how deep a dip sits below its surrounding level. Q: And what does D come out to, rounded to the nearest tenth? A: -0.2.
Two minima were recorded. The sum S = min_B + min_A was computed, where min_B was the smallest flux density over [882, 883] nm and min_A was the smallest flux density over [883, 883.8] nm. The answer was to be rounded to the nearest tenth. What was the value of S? 26.4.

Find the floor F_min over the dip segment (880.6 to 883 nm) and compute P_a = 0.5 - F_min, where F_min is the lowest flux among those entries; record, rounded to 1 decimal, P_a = -12.7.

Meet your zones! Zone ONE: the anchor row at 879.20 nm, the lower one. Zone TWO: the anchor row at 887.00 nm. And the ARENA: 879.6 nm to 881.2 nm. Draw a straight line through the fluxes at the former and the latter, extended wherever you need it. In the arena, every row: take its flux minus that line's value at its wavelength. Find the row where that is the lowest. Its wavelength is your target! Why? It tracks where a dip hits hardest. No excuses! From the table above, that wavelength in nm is 880.10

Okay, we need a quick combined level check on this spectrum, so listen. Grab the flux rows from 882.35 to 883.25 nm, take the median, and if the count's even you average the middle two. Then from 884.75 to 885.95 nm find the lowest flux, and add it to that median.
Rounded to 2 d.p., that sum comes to 26.61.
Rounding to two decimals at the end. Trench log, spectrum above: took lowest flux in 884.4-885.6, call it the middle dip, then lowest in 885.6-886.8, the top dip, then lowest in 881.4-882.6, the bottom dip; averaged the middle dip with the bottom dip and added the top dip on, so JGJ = 24.78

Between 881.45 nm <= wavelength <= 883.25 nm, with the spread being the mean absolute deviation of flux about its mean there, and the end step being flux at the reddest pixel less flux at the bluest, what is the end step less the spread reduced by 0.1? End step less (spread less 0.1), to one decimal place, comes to 0.5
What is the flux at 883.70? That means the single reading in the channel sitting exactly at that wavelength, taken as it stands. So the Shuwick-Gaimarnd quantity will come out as 13.35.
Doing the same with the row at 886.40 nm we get 12.44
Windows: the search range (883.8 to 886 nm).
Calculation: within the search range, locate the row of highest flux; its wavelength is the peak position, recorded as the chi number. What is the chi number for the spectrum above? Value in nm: 884.00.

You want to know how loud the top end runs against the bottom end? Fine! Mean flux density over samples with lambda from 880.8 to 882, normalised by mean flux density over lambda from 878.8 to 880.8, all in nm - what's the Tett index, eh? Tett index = 0.990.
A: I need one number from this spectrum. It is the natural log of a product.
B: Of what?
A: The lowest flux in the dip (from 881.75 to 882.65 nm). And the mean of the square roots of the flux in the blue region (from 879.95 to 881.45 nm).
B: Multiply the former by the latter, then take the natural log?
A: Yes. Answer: 3.89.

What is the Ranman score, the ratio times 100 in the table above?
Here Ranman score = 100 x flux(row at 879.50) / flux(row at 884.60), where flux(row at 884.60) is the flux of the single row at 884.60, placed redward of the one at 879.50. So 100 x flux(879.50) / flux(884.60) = 105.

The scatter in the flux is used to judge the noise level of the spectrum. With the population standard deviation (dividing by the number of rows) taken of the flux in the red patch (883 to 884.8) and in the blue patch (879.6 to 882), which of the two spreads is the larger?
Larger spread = 0.38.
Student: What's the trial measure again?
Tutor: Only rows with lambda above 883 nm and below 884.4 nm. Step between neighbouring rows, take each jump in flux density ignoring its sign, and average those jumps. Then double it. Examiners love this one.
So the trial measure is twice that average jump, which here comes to 0.85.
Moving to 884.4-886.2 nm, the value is 0.45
